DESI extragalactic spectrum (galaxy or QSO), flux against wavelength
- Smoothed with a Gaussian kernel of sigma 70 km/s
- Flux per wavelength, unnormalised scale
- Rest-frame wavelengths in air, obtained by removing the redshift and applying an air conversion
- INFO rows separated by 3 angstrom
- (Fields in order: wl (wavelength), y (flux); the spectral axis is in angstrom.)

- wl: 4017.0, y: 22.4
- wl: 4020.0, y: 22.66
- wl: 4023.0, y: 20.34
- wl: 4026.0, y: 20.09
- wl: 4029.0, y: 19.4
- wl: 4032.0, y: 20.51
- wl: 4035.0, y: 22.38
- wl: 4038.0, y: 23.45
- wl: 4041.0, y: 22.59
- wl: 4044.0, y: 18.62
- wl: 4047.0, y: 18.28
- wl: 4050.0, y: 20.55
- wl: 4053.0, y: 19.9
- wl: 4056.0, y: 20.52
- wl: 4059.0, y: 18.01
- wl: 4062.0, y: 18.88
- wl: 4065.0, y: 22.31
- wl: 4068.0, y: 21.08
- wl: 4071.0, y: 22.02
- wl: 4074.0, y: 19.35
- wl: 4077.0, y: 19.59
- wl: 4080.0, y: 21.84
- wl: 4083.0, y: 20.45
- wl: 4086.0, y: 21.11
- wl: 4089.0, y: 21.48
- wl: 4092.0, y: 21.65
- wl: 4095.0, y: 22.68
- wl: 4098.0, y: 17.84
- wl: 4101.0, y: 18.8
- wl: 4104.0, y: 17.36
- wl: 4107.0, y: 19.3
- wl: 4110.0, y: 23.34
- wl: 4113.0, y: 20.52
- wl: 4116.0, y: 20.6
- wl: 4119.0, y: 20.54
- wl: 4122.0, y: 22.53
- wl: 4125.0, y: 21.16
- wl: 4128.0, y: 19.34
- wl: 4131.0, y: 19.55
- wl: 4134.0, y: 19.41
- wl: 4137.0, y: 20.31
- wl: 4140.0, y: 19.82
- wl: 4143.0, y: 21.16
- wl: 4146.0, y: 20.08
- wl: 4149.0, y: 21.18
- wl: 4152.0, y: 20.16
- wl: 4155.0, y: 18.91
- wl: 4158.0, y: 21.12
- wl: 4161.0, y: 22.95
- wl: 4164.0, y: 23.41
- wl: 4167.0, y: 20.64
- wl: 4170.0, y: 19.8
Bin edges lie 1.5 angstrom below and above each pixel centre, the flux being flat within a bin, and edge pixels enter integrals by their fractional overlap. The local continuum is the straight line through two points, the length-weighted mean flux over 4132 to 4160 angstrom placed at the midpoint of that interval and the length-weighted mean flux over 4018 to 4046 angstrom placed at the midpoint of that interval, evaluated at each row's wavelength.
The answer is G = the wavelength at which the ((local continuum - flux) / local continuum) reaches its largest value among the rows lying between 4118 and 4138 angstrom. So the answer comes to 4128.0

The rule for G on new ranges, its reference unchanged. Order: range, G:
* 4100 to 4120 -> 4104.0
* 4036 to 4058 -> 4047.0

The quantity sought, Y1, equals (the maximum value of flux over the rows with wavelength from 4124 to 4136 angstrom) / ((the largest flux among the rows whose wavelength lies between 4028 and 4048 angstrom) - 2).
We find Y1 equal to 0.99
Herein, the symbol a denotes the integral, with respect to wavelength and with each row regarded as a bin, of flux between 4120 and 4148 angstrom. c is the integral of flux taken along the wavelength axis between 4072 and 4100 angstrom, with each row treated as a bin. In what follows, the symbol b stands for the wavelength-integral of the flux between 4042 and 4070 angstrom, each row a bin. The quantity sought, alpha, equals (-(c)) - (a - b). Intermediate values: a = 571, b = 557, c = 578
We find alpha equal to -593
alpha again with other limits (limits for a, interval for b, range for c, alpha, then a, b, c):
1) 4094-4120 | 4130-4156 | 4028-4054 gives -536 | 521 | 523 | 537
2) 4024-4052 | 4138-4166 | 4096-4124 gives -555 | 578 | 587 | 564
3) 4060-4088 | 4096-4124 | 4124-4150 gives -540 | 580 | 564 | 525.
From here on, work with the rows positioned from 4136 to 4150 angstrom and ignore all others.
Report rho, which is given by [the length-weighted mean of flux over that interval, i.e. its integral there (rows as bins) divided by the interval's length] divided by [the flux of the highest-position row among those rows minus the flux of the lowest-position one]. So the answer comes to 24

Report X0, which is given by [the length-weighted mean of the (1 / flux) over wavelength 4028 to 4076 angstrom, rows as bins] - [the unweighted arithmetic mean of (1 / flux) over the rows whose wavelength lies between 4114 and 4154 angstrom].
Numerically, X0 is 0.0001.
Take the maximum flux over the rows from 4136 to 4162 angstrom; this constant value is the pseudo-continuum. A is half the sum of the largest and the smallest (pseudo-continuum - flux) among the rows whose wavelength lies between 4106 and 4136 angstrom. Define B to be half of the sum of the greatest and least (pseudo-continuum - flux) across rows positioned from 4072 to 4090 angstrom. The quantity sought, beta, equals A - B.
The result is -0.7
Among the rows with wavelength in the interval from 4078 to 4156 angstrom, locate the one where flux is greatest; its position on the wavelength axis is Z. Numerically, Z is 4110.0 angstrom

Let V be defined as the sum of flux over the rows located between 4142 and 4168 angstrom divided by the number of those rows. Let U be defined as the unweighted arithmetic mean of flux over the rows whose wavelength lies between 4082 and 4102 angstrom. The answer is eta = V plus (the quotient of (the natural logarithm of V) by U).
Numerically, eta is 21.22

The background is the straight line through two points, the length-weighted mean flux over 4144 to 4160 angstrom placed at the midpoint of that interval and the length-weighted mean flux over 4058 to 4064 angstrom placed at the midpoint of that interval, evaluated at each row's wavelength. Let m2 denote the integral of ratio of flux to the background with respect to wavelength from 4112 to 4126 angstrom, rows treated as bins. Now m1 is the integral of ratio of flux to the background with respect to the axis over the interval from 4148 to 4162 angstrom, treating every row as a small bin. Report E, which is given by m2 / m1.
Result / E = 1.05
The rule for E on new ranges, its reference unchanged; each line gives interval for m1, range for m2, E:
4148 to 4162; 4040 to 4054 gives 1.06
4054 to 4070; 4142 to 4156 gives 0.81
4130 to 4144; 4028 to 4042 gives 1.19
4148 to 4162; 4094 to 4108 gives 0.96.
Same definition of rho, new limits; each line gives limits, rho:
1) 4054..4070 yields 36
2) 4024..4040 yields 6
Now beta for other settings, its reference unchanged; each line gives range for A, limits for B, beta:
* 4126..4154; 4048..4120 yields 0.1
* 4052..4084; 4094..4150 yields 0.2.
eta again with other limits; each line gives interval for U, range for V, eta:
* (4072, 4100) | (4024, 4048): 20.81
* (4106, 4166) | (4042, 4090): 20.39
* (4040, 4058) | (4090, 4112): 20.29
